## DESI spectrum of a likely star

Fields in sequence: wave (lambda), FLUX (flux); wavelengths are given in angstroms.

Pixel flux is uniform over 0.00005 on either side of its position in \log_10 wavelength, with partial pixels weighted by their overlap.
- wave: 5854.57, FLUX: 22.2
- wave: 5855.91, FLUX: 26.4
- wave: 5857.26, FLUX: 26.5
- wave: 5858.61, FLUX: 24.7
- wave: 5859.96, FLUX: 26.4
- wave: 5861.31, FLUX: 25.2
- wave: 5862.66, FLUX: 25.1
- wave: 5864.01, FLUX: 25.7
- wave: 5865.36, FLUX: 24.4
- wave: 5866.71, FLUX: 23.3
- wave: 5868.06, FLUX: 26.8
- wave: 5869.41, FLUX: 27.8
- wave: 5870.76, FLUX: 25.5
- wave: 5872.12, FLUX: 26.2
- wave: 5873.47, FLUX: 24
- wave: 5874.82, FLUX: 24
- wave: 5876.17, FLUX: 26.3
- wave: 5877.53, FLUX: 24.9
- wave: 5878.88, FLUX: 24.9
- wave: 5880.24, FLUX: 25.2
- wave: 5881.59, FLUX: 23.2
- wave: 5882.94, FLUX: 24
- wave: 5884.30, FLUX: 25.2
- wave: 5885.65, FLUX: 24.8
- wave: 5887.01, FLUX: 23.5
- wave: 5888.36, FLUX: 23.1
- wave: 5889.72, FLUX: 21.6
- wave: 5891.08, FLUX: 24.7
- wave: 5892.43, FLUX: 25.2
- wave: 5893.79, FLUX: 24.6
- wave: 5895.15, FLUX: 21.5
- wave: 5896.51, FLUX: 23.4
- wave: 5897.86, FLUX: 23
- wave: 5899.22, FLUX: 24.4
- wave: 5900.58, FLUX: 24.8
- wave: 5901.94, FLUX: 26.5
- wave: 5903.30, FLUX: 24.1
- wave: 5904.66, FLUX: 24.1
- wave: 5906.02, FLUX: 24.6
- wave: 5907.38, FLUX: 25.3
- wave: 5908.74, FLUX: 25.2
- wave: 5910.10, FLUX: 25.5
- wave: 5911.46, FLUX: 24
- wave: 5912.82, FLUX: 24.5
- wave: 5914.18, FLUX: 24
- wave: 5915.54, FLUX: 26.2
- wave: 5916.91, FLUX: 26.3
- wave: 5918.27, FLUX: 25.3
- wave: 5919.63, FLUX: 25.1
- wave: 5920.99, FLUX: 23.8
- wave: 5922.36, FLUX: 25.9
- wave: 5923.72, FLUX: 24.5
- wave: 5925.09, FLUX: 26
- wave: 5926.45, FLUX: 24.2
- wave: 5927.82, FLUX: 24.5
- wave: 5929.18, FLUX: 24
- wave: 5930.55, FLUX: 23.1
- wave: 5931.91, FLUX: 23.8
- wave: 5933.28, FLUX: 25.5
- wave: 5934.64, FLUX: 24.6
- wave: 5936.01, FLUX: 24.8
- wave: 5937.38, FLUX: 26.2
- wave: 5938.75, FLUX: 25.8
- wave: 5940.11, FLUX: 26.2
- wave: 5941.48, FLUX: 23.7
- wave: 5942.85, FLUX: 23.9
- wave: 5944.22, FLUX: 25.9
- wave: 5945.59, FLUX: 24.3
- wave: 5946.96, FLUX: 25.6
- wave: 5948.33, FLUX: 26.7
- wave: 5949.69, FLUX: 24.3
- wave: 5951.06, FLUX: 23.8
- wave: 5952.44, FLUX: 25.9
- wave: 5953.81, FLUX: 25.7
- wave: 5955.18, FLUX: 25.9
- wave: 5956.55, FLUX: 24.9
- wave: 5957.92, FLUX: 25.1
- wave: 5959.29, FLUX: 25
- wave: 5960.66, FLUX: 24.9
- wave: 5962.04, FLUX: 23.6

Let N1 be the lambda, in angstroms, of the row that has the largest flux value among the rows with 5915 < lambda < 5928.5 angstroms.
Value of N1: 5916.91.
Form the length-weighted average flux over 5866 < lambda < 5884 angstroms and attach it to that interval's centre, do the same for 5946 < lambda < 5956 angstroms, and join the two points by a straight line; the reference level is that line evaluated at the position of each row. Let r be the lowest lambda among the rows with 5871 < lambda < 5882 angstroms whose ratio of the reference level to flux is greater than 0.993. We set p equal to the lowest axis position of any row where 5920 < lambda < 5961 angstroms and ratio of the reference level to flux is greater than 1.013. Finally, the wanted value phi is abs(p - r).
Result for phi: 47.5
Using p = 5920.99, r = 5873.47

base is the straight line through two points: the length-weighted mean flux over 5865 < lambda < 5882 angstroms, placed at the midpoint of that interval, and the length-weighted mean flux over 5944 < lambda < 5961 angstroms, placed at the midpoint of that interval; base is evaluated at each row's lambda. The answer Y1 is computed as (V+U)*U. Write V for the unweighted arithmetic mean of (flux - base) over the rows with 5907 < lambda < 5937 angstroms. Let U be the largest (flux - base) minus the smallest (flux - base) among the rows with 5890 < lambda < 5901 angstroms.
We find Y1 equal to 12.3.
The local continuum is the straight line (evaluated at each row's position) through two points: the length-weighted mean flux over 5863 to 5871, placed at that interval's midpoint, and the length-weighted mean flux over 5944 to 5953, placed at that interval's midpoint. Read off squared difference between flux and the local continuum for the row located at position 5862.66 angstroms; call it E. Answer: 0.26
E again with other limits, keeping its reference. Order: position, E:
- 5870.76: 0.00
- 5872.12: 0.41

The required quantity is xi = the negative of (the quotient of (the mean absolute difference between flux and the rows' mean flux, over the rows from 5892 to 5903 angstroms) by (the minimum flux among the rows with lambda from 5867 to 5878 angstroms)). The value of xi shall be -0.048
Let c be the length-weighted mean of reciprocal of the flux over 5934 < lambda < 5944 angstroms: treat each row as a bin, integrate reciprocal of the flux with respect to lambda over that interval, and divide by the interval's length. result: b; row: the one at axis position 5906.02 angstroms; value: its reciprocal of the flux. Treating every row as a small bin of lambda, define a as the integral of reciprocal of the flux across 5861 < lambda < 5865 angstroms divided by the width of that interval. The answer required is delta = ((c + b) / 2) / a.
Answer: 1.02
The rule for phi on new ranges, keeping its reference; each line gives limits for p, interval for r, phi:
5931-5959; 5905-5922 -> 25.9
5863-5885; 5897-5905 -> 32.5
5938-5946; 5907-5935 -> 34.1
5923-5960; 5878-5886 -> 44.8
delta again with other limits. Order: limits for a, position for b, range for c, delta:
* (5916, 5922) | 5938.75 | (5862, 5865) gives 0.99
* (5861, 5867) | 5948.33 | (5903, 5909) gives 0.97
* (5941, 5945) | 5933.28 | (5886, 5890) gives 1.01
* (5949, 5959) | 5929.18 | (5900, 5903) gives 1.01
